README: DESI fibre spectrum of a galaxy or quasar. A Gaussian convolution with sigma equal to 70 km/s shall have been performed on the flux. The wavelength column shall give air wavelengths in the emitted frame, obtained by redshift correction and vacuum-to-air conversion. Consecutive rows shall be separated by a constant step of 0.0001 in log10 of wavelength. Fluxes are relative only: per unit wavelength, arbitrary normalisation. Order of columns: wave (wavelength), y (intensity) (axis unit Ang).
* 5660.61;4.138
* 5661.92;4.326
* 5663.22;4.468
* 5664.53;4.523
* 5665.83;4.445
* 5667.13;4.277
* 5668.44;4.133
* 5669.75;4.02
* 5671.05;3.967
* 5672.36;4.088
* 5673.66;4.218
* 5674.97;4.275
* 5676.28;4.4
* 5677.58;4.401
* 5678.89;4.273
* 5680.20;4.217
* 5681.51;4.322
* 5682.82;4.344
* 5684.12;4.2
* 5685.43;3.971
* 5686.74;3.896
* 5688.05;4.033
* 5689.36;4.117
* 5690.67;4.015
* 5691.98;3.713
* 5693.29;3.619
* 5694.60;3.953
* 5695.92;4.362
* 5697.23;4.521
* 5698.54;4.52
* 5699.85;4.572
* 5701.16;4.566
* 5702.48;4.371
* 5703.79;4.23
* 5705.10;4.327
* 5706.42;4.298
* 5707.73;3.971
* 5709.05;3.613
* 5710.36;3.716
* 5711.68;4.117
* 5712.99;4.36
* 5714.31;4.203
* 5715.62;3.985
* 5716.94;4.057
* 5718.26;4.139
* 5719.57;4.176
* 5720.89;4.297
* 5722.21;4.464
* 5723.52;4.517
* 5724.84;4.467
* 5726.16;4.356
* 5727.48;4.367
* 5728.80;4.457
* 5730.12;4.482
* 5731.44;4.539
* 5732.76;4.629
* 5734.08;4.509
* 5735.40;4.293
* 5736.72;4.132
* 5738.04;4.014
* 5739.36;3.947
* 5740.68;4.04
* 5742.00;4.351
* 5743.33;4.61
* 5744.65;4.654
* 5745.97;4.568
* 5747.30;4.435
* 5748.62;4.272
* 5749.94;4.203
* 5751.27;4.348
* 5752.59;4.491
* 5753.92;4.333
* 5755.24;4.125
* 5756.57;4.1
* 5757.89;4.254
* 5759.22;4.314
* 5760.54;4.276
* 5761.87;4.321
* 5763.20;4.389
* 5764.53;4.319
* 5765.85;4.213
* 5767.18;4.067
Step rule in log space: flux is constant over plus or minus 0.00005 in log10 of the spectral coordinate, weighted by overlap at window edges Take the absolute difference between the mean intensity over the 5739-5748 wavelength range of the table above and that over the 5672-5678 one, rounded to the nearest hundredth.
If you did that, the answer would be 0.10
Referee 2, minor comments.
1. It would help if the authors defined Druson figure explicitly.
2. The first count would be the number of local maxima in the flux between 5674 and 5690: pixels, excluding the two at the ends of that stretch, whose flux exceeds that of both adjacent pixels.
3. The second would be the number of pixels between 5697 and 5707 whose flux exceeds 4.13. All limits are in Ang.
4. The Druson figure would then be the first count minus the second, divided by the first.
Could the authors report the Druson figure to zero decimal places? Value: -3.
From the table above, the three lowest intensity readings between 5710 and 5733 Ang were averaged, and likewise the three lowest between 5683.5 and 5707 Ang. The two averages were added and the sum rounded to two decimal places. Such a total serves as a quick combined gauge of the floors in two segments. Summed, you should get 7.66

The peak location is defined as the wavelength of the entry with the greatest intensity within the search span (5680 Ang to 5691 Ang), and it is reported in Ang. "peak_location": 5682.82 Ang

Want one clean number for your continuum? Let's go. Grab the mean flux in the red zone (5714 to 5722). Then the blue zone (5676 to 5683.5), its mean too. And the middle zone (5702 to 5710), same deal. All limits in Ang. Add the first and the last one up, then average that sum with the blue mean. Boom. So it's 6.3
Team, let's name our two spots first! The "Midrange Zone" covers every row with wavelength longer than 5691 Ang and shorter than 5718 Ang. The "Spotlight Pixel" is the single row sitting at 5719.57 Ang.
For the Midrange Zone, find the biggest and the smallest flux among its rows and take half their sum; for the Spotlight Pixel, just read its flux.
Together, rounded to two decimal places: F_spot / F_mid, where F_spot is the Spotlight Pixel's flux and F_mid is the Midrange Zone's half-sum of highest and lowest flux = 1.02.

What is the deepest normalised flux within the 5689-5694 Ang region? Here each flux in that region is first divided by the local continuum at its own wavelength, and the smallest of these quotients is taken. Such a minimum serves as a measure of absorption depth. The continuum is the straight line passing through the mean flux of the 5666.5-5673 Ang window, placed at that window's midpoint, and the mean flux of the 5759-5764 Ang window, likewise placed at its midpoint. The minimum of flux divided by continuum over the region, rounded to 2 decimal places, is 0.87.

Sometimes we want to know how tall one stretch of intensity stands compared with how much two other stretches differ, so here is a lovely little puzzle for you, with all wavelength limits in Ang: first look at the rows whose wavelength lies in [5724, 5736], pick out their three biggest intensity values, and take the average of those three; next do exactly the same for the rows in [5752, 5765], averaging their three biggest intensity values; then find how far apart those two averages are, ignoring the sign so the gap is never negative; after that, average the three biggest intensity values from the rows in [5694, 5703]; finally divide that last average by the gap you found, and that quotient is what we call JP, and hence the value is 29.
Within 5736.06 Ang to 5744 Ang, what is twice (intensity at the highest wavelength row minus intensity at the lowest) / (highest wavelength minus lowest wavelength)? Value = 0.1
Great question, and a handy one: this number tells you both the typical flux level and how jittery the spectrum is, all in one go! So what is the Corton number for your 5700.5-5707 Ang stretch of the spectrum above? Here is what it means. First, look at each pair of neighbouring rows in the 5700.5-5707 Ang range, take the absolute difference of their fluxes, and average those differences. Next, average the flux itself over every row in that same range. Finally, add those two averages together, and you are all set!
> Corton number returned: 4.47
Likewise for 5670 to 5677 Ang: 4.30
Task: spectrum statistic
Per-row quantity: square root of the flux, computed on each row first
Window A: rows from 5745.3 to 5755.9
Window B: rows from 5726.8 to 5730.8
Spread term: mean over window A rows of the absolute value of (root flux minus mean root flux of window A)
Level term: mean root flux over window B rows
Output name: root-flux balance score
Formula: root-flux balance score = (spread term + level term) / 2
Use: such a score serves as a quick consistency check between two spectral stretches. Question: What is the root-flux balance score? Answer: 1.07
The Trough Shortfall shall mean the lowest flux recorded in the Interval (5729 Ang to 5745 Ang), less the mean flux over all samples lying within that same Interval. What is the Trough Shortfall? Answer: -0.40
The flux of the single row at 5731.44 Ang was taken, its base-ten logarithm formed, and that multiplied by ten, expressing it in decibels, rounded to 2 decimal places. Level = 6.57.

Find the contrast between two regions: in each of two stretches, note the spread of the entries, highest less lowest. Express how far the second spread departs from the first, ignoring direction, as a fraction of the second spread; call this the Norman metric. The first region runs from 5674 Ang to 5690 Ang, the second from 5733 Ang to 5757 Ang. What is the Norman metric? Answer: 0.29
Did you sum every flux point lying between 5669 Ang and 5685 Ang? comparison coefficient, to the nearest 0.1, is 50.7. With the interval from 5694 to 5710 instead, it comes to 51.3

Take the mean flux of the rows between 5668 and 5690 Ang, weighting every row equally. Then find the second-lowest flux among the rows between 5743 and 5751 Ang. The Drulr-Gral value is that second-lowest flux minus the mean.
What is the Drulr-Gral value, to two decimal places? 0.10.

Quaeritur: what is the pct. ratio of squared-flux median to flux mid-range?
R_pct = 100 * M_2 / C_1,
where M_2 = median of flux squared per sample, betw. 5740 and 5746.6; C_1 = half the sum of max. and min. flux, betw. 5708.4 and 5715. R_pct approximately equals 523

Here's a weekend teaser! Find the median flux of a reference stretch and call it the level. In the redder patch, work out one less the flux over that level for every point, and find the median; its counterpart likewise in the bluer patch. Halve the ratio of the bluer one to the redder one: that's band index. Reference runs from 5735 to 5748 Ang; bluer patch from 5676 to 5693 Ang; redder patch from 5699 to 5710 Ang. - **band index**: 6.4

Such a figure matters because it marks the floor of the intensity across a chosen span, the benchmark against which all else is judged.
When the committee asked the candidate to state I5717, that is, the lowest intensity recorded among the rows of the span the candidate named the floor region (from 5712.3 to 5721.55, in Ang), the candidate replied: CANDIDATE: 3.985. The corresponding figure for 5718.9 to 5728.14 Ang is 4.176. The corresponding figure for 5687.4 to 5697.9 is 3.619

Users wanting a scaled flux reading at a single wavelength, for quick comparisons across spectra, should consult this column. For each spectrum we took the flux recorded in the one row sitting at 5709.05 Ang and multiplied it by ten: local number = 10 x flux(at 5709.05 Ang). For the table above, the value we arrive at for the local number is 36.1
